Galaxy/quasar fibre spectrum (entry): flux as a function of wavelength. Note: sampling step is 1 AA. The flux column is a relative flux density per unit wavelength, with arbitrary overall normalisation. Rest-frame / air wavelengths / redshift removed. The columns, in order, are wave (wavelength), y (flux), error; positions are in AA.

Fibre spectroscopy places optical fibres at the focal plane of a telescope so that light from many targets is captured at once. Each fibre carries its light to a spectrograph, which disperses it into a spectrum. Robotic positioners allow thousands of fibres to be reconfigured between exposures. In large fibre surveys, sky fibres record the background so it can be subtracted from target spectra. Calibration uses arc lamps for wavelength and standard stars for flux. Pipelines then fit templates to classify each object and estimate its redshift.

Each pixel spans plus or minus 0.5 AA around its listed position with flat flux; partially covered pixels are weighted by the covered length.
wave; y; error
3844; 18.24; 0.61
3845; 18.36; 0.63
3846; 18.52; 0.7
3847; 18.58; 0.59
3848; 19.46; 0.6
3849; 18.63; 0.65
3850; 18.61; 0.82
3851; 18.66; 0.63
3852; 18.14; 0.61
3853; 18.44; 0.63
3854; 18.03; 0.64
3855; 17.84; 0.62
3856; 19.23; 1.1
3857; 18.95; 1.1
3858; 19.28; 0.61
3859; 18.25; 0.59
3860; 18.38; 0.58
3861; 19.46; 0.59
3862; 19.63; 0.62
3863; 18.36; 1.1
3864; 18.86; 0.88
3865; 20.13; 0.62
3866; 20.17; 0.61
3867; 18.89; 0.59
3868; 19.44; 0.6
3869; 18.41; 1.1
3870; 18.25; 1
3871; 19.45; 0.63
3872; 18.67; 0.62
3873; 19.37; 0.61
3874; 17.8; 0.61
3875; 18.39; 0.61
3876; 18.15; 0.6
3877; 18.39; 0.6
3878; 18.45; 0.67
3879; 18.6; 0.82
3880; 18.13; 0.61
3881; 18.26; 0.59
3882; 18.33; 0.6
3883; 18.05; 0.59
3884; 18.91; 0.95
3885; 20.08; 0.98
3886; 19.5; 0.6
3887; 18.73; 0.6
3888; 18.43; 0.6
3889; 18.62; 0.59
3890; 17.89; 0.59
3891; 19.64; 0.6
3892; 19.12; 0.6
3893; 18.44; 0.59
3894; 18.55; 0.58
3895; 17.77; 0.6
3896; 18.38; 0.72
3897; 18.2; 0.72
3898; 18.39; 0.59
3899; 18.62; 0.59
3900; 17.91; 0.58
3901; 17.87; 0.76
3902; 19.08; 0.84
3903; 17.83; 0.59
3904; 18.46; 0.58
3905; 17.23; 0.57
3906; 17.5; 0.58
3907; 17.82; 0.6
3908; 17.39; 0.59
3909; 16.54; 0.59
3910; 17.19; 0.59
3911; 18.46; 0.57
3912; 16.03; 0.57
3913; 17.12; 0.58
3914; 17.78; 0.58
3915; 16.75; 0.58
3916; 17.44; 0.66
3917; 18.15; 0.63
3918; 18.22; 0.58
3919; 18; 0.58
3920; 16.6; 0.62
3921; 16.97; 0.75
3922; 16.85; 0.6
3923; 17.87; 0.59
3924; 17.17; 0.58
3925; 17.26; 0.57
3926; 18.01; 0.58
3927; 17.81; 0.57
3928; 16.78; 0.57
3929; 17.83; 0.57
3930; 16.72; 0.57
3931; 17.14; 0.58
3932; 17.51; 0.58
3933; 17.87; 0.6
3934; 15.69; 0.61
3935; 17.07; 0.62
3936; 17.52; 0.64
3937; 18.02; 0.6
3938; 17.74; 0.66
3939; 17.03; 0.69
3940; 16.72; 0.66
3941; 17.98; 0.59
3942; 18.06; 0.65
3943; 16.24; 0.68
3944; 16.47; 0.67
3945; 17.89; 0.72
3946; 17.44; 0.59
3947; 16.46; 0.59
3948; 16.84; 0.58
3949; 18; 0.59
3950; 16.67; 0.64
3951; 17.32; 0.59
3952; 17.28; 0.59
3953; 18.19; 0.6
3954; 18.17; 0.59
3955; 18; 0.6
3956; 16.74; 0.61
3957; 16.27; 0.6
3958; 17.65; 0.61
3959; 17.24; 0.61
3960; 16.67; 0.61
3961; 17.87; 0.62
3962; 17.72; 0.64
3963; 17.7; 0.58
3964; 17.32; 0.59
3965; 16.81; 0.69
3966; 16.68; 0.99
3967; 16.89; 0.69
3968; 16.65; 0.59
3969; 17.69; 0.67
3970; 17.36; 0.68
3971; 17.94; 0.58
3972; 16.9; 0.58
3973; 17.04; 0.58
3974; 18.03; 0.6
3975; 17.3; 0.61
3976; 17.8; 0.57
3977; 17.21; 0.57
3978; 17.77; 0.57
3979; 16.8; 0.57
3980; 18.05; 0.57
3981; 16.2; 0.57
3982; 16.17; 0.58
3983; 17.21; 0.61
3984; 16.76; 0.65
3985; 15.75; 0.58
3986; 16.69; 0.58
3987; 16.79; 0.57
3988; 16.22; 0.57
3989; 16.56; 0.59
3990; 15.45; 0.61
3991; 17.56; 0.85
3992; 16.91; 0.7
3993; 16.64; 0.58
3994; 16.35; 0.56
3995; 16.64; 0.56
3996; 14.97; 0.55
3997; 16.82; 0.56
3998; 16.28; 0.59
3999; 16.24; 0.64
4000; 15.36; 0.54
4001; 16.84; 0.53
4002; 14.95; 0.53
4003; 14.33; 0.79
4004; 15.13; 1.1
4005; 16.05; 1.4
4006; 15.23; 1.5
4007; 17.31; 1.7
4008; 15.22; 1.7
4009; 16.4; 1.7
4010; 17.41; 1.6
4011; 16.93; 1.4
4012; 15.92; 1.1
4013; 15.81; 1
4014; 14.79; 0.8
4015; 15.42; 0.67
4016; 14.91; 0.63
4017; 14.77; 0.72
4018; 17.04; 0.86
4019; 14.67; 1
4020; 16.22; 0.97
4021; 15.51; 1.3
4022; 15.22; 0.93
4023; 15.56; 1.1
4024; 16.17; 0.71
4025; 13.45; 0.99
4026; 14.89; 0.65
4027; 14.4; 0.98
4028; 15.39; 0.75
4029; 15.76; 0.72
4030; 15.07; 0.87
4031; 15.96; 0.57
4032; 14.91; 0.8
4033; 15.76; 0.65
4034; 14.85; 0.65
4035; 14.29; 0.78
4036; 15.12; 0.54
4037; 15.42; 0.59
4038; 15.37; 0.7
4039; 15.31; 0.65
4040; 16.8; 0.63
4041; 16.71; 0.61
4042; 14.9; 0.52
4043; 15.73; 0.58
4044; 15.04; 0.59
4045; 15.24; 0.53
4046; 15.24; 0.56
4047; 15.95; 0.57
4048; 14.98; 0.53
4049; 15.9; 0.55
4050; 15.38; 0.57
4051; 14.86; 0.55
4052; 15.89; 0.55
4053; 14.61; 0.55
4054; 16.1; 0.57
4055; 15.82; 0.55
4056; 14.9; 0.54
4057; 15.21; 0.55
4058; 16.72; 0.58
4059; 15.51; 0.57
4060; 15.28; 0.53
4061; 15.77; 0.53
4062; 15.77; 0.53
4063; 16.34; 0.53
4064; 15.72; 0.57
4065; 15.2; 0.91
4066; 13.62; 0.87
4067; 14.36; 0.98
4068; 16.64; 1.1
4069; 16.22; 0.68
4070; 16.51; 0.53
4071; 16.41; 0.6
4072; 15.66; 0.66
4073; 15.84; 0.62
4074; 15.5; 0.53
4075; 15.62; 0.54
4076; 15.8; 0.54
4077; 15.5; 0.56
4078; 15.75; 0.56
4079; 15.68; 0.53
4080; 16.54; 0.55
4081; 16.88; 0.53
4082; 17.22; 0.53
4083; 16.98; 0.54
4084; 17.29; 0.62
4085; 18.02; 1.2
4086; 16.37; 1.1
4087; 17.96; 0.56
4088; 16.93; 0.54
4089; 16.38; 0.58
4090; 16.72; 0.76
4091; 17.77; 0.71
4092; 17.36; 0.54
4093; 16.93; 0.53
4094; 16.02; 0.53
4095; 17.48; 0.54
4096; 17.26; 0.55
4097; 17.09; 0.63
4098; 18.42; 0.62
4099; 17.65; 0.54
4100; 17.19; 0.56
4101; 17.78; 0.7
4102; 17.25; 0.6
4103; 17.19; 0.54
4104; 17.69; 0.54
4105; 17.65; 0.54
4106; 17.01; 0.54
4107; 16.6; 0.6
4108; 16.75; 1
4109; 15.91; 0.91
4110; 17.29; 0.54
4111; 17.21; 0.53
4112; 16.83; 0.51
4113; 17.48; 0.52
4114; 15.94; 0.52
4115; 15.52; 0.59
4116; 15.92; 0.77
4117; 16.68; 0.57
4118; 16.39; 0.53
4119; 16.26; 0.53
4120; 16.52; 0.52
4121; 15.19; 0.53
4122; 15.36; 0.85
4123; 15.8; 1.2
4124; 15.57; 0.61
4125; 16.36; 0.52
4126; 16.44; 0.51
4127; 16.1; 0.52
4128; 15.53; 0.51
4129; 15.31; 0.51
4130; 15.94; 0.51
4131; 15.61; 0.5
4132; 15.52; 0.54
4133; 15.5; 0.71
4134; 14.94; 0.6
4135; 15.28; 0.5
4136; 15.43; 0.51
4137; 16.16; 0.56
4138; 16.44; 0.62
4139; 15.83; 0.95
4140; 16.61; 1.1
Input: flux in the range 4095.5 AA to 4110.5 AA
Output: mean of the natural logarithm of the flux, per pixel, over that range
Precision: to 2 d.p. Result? 2.85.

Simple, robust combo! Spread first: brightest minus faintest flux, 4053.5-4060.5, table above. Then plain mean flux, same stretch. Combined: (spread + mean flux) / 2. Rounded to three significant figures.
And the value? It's 8.73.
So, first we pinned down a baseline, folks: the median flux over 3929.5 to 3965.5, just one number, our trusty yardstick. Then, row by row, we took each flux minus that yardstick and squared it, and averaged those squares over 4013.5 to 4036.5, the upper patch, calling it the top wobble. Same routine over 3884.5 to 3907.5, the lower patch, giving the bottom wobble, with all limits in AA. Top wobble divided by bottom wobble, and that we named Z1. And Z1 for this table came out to 2.9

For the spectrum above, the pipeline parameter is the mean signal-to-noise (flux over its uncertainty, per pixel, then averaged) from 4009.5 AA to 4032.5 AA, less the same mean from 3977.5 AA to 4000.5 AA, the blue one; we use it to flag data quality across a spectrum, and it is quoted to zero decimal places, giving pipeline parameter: -10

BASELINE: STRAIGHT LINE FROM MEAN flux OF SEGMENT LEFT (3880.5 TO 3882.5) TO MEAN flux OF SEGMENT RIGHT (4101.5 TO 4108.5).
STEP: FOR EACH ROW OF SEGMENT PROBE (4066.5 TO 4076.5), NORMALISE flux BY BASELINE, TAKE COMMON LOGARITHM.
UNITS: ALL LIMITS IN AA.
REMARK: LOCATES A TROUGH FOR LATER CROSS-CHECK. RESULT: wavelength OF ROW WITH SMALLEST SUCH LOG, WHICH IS 4067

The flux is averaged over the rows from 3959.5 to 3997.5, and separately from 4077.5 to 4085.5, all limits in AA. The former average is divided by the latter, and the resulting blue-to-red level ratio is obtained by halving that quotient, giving 0.504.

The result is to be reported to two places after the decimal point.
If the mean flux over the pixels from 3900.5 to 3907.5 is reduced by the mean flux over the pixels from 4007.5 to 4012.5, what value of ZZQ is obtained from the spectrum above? 1.59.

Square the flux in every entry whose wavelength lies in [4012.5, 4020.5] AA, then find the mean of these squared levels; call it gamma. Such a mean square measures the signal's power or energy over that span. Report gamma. 239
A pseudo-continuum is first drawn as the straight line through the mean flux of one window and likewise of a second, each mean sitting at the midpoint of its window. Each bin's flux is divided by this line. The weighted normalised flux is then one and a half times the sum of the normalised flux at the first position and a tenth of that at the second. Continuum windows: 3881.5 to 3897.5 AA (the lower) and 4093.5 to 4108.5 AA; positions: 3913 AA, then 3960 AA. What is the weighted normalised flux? 1.52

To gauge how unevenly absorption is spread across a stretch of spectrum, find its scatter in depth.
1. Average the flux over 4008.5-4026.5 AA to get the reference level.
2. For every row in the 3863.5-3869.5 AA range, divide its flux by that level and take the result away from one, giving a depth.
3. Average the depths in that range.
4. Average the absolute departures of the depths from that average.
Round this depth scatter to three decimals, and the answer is 0.038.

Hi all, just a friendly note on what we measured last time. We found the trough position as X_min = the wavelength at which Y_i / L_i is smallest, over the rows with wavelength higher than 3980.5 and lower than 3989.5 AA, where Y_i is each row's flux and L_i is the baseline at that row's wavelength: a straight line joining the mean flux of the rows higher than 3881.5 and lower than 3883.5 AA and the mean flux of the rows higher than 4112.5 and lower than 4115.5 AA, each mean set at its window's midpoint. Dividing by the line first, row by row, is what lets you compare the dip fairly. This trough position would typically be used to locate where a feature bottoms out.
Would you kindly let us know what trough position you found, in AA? 3985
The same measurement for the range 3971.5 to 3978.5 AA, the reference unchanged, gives 3972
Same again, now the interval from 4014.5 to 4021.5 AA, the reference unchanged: 4019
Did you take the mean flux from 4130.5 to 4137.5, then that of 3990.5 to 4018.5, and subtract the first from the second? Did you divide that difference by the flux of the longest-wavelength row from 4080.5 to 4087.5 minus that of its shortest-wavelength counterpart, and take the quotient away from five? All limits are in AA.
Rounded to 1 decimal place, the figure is 4.5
